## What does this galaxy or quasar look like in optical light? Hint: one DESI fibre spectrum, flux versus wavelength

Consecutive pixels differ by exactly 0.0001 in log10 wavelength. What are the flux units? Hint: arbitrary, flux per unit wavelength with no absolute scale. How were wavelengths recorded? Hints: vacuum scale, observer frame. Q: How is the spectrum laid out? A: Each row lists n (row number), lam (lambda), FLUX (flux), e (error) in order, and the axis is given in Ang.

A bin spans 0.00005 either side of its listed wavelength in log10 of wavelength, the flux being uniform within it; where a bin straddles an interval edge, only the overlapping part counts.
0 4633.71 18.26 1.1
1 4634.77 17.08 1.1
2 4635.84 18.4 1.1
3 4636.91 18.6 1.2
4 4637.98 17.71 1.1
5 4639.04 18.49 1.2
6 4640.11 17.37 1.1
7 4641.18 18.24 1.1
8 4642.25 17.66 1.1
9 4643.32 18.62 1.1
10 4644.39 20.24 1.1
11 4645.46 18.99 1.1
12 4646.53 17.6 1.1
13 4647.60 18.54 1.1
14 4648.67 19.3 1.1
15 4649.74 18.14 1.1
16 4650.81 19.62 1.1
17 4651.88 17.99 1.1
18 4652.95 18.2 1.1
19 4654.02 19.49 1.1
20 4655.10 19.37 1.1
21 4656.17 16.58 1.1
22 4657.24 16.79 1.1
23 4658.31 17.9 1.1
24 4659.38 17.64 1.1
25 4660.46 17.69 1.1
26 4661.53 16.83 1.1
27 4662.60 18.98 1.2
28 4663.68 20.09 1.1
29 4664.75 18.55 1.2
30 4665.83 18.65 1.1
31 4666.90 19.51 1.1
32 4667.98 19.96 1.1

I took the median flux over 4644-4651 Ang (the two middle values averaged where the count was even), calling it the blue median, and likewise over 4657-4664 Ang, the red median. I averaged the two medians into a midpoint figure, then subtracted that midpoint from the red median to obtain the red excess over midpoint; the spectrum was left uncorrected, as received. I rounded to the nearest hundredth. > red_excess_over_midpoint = -0.65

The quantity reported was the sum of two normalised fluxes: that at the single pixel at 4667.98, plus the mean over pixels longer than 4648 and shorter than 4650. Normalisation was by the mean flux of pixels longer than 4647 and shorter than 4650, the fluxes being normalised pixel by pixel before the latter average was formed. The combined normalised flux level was 2.07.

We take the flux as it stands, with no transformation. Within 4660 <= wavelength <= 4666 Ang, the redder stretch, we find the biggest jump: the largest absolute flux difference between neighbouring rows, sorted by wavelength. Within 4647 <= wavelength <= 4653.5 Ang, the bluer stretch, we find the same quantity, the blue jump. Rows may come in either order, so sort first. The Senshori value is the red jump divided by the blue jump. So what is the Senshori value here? 1.32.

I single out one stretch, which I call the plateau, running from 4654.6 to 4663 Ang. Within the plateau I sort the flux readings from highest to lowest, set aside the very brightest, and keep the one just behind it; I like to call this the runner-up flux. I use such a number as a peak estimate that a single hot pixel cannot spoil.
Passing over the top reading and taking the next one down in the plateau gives 18.98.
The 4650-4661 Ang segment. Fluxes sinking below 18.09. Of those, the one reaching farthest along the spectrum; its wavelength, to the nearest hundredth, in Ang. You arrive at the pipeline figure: 4660.46 Ang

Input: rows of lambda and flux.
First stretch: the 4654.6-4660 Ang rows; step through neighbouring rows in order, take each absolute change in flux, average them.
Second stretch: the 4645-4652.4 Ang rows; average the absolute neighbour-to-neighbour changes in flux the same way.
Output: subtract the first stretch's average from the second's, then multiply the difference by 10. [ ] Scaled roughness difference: 1.3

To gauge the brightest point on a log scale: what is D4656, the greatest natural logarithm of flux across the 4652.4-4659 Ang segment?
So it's 2.97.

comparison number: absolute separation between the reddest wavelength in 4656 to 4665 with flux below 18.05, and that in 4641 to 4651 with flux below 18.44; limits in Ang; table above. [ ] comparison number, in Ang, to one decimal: 11.8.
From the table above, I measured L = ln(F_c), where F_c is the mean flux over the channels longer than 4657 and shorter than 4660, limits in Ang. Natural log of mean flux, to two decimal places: 2.86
